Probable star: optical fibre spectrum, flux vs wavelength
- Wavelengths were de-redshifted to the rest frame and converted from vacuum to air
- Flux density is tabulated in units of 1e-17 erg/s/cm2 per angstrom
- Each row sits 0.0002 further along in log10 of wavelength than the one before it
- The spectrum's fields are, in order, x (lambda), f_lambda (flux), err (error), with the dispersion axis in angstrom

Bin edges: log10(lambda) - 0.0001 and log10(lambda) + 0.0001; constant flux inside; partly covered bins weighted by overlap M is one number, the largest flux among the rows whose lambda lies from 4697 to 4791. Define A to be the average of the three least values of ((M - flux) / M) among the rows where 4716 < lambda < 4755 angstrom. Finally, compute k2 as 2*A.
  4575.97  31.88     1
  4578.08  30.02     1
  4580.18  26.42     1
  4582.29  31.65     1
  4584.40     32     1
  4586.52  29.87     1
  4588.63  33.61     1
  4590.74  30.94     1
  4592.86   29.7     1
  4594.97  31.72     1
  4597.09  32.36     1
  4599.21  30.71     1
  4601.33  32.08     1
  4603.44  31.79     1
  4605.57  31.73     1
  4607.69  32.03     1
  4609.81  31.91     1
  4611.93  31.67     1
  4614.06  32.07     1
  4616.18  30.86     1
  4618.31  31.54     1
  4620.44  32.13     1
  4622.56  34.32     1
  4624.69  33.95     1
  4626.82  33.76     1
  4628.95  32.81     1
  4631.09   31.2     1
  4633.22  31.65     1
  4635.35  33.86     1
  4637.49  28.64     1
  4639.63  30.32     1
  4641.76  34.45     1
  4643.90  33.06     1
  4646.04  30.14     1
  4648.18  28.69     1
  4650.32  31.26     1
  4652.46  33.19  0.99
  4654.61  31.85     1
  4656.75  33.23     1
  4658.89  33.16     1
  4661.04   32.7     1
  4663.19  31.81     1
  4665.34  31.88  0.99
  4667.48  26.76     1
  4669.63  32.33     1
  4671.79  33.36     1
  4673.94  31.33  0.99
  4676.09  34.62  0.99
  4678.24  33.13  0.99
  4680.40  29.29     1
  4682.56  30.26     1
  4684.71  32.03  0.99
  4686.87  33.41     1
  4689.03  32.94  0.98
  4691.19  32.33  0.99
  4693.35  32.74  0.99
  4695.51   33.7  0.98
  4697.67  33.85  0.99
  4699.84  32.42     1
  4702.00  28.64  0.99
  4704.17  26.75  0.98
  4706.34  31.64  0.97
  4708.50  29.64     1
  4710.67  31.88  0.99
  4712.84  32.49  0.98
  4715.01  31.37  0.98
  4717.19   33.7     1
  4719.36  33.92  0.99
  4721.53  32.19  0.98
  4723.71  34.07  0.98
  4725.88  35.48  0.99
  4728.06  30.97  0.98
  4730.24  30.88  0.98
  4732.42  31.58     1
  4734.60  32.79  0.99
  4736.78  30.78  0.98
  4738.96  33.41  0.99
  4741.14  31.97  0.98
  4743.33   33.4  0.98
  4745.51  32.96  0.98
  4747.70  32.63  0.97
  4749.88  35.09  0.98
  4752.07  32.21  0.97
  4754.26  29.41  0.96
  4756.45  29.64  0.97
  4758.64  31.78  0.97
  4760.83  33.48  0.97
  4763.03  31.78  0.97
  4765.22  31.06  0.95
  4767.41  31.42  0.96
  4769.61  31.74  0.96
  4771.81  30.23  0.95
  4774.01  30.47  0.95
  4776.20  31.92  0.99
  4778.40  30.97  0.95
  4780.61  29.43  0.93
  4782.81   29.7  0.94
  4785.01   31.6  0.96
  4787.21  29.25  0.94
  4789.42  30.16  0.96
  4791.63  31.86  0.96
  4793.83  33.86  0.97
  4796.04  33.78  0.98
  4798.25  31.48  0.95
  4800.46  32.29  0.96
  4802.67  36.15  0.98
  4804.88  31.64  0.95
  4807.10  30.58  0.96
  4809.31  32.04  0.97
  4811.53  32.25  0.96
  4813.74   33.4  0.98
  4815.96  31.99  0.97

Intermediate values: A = 0.017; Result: 0.034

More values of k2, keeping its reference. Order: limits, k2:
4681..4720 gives 0.093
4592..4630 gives 0.083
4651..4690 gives 0.095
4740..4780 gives 0.084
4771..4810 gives 0.050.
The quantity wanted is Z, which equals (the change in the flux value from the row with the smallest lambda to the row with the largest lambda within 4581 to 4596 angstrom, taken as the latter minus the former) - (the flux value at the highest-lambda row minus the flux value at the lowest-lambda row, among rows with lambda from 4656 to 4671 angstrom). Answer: 1.0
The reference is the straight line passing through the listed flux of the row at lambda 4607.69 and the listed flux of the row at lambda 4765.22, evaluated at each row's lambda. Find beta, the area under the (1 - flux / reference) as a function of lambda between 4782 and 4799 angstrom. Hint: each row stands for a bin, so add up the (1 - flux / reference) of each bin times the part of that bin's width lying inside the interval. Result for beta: -0.32 angstrom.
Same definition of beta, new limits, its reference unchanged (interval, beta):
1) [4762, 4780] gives -0.07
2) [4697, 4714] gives 0.32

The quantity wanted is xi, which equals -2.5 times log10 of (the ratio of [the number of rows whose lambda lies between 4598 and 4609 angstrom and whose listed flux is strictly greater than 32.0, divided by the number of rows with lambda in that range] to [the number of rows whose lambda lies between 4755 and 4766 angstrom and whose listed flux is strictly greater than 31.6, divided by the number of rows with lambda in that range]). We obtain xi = 0.4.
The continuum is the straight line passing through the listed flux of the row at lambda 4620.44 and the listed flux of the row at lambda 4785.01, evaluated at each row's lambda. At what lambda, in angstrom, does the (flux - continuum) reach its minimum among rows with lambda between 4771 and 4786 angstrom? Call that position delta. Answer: 4780.61 angstrom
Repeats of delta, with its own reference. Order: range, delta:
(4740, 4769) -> 4754.26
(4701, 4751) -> 4704.17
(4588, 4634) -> 4592.86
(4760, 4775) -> 4771.81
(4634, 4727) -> 4667.48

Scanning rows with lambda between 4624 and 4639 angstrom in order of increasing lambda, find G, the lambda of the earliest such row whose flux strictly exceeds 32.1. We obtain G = 4624.69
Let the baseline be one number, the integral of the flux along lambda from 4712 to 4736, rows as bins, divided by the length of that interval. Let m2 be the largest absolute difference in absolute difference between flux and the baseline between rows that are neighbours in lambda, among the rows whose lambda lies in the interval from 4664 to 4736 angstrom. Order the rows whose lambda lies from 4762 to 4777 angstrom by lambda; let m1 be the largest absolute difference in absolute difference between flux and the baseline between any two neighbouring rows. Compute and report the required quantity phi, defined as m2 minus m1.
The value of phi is 4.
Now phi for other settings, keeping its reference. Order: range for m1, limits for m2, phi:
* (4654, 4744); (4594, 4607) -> -4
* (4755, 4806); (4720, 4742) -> -1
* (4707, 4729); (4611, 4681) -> 3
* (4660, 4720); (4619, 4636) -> -4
